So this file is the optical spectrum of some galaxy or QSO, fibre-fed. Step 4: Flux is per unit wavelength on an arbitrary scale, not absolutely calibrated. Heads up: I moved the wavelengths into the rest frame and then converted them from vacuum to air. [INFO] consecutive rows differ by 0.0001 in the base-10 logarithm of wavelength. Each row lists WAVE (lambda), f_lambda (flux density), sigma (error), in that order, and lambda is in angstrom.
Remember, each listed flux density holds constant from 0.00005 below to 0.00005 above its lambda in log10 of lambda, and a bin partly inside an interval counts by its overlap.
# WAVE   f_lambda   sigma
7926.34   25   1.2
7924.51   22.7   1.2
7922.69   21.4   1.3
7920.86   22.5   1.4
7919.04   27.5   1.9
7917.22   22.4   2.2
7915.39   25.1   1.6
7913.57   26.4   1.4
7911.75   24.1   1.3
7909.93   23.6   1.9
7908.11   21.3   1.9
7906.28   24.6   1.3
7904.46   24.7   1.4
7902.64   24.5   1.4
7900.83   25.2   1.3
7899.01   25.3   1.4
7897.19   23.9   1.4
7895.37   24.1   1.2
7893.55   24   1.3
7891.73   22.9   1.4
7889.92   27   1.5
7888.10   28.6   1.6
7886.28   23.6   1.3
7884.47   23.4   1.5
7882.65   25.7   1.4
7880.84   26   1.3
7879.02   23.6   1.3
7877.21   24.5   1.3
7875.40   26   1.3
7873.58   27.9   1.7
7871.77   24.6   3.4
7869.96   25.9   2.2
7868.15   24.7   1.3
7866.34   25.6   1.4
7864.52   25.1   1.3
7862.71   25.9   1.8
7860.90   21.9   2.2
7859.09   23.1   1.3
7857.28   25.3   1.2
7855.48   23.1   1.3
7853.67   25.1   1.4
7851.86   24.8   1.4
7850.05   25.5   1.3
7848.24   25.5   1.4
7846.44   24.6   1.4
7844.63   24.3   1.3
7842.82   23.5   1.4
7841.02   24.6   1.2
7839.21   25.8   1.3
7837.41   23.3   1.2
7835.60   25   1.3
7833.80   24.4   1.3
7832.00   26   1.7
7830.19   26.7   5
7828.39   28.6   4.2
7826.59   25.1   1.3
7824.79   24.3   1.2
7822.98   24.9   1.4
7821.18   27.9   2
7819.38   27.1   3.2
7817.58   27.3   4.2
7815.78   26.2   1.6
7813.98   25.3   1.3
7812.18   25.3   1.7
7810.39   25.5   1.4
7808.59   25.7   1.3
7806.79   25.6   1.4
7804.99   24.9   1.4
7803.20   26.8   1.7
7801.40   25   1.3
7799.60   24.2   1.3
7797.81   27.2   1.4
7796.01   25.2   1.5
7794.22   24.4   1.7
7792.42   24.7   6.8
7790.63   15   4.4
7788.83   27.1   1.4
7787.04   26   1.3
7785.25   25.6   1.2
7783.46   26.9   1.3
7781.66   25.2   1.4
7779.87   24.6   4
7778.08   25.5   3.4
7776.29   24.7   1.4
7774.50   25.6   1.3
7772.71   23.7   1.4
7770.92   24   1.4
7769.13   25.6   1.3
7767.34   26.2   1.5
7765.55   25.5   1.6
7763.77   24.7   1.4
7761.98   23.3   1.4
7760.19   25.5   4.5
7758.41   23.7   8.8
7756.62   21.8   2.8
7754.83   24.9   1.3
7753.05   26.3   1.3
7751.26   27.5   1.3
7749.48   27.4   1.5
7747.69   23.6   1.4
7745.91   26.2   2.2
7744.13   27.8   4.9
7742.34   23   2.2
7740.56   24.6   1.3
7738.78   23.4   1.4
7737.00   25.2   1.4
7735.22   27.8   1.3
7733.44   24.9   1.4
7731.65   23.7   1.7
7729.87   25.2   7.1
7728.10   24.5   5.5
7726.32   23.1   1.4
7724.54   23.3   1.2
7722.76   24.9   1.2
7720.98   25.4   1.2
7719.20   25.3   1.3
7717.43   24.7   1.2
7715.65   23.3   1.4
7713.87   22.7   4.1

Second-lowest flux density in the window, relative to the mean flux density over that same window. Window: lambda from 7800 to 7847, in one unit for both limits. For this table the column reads 0.921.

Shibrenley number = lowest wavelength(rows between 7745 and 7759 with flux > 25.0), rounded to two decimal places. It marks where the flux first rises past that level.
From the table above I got 7745.91 angstrom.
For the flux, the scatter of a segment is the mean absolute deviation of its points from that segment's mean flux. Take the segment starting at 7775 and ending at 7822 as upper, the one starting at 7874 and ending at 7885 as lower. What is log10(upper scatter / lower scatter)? 0.07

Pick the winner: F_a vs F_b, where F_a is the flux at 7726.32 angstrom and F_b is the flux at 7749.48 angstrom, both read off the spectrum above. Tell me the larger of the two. 27.4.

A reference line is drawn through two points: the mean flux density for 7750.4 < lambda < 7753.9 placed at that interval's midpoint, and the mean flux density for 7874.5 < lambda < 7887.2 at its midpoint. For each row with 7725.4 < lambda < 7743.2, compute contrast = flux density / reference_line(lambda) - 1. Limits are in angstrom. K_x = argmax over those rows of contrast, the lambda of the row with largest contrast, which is 7735.22 angstrom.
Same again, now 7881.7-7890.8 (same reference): 7888.10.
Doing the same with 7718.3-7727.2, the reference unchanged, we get 7720.98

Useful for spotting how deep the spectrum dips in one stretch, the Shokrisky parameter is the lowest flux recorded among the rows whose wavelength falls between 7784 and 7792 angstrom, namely 15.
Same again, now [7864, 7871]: 24.7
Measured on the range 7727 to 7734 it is 23.7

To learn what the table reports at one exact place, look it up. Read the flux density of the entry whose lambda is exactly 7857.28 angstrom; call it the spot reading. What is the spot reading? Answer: 25.3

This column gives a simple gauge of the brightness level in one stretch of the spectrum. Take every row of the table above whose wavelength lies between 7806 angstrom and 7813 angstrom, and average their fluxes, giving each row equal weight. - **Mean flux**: 25.5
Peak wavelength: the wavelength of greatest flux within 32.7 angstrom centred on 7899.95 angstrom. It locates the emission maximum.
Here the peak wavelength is 7888.10 angstrom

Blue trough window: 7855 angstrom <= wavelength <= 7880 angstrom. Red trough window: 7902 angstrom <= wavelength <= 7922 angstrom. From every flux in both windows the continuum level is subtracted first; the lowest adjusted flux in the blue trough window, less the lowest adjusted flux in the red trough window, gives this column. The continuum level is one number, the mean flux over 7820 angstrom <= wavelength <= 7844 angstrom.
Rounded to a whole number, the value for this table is 1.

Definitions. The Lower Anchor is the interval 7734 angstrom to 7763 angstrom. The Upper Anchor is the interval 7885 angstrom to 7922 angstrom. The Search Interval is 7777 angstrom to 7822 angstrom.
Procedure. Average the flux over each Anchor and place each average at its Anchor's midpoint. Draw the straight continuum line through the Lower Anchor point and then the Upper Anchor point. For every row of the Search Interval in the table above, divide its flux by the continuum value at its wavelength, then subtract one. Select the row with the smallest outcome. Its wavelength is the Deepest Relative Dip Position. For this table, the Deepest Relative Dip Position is 7790.63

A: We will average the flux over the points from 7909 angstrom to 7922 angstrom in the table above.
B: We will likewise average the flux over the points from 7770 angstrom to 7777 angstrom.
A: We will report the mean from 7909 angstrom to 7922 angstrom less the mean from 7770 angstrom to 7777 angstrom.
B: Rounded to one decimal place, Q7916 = 0.0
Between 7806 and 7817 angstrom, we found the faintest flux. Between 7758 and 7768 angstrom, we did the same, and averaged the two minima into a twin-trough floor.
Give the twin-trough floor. 24.3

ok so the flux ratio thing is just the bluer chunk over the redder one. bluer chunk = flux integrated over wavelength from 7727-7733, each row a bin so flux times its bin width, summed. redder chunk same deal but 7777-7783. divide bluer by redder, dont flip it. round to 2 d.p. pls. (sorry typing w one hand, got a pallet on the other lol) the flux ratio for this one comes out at 0.97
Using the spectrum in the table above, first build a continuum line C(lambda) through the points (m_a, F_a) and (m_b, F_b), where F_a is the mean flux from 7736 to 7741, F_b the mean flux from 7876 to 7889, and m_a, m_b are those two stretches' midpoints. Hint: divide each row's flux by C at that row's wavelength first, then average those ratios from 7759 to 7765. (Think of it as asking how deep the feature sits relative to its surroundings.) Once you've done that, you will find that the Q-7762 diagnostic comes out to 1.00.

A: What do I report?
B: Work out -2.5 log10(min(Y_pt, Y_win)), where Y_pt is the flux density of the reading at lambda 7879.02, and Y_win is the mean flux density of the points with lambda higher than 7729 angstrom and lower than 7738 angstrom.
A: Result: -3.432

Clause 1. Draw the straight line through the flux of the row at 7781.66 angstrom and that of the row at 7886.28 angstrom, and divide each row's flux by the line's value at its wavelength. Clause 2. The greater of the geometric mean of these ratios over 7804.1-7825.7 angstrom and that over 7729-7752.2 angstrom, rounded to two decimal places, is 1.05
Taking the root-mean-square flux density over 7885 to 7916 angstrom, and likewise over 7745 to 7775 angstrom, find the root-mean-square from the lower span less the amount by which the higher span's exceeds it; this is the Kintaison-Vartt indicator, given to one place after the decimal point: 25.5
